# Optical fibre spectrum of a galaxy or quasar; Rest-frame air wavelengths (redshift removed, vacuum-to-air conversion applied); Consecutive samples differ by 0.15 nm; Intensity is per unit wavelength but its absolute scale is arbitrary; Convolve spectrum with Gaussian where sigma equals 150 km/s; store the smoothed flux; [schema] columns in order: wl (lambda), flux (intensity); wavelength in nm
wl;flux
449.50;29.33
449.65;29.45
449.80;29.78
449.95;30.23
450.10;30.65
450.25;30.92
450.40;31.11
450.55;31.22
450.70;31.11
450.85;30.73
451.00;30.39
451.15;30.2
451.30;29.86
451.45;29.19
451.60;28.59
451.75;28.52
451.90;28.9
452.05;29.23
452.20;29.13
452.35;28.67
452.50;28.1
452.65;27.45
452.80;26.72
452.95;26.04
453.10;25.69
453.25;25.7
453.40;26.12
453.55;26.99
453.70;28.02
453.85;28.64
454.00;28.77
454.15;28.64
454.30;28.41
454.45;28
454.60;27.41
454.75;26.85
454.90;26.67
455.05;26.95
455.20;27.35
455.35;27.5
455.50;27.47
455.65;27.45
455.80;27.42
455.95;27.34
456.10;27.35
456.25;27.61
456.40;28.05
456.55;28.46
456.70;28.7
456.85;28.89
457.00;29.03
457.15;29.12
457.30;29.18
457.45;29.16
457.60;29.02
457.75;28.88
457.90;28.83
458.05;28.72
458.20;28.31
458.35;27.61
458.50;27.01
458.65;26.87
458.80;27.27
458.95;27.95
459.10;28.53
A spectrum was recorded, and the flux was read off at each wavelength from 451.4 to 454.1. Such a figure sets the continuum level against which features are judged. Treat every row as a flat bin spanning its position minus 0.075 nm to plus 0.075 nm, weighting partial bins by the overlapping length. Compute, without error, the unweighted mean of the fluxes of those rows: 27.8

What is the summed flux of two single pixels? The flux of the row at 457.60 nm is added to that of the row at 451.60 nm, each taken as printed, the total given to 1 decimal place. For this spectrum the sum 57.6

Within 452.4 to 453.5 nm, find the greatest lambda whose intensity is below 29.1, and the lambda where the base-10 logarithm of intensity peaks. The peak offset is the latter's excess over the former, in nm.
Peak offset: -0.90 nm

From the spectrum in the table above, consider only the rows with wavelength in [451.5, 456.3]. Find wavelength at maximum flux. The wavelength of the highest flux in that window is 452.05 nm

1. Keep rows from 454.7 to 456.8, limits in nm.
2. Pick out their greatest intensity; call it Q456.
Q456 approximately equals 28.7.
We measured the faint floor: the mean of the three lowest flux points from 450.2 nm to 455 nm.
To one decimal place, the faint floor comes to 25.8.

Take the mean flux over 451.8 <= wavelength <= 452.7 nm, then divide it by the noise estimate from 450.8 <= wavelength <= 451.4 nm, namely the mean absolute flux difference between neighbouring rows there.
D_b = 99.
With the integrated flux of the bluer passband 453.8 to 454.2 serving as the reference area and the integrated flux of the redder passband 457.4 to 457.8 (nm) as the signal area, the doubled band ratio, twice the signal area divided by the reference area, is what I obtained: 2.0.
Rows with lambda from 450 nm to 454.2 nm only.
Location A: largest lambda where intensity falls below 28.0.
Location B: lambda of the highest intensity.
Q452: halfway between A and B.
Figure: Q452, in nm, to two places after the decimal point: 452.05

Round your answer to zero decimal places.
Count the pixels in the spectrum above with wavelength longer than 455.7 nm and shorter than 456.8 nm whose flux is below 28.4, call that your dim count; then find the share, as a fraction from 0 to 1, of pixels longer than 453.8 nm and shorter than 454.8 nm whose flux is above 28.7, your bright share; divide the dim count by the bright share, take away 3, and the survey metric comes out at 32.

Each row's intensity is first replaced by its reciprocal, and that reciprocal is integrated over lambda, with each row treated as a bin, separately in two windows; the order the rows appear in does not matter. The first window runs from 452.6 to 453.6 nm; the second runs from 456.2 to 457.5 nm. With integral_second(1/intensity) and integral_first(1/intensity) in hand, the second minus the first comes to 0.007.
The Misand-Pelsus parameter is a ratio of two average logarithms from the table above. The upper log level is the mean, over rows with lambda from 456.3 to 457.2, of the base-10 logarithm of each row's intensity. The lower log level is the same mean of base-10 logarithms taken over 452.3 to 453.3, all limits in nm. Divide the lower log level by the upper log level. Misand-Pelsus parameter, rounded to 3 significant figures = 0.981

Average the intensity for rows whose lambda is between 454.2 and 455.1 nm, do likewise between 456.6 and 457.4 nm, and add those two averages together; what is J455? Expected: 56.4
